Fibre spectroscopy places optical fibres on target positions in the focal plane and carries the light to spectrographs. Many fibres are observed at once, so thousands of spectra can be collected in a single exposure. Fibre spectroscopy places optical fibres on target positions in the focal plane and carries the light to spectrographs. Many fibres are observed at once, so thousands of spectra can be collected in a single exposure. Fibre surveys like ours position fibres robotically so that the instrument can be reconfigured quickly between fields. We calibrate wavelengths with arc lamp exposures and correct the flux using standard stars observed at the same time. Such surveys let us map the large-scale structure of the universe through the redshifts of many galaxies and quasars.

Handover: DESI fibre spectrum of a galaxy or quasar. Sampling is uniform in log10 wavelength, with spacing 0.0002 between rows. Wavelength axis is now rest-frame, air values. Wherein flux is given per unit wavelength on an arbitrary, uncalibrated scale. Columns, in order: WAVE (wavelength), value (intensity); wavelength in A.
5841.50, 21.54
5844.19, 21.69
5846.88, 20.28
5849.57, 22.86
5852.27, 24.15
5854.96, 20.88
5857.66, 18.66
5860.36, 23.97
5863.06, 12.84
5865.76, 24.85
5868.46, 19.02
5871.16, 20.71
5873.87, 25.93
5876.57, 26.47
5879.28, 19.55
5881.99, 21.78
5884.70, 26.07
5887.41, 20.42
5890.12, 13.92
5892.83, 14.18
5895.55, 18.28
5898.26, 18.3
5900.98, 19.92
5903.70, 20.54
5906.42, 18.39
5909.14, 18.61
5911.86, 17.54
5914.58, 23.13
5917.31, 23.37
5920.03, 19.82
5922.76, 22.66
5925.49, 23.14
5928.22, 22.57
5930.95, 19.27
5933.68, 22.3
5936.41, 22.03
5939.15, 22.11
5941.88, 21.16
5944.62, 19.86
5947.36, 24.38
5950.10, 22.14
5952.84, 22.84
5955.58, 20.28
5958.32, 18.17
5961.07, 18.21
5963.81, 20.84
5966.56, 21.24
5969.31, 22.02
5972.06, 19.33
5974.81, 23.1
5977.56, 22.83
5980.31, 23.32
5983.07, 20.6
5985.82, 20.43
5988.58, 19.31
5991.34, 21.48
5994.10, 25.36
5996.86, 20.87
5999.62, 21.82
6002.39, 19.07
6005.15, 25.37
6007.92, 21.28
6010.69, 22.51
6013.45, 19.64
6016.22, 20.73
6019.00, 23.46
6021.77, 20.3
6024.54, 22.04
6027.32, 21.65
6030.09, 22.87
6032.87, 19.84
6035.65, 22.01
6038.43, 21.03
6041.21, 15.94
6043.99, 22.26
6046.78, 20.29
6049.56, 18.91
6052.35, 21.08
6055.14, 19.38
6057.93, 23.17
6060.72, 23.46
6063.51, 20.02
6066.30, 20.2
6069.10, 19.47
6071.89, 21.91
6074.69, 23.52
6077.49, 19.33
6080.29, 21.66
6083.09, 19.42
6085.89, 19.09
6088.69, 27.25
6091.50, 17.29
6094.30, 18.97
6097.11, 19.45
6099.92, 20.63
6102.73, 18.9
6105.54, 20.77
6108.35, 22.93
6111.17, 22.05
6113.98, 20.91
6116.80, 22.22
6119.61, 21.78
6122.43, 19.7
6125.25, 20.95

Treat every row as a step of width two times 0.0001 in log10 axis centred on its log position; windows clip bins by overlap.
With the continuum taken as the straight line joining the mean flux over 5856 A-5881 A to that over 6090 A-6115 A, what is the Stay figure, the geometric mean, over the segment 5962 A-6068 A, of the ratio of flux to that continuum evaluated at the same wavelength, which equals 1.03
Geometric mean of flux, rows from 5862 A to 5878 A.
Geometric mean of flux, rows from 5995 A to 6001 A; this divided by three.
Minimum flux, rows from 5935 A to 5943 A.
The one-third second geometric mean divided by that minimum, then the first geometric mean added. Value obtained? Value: 21.4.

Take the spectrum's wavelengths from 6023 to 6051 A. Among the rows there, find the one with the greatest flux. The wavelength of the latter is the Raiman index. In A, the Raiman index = 6030.09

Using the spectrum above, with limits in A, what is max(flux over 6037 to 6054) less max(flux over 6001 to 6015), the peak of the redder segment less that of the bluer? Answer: -3.1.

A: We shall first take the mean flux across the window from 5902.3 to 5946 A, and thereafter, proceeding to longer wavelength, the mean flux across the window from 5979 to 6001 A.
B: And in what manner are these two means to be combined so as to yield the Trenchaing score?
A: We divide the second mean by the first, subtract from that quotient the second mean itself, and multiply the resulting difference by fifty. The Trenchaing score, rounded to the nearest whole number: -1031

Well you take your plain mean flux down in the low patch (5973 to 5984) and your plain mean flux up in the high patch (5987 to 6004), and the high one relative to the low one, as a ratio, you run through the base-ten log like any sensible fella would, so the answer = -0.02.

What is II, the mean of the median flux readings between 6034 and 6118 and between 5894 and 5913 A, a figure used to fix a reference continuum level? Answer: 19.5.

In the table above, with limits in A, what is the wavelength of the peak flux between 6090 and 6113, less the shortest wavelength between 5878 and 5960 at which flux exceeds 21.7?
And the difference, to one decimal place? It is 226.4 A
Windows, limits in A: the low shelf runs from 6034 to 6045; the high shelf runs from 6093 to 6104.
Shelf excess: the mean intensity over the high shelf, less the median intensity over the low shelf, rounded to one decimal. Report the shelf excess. -2.0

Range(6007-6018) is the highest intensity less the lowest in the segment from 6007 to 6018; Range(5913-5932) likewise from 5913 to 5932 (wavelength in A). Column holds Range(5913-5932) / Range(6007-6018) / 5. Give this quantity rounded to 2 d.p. 0.29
